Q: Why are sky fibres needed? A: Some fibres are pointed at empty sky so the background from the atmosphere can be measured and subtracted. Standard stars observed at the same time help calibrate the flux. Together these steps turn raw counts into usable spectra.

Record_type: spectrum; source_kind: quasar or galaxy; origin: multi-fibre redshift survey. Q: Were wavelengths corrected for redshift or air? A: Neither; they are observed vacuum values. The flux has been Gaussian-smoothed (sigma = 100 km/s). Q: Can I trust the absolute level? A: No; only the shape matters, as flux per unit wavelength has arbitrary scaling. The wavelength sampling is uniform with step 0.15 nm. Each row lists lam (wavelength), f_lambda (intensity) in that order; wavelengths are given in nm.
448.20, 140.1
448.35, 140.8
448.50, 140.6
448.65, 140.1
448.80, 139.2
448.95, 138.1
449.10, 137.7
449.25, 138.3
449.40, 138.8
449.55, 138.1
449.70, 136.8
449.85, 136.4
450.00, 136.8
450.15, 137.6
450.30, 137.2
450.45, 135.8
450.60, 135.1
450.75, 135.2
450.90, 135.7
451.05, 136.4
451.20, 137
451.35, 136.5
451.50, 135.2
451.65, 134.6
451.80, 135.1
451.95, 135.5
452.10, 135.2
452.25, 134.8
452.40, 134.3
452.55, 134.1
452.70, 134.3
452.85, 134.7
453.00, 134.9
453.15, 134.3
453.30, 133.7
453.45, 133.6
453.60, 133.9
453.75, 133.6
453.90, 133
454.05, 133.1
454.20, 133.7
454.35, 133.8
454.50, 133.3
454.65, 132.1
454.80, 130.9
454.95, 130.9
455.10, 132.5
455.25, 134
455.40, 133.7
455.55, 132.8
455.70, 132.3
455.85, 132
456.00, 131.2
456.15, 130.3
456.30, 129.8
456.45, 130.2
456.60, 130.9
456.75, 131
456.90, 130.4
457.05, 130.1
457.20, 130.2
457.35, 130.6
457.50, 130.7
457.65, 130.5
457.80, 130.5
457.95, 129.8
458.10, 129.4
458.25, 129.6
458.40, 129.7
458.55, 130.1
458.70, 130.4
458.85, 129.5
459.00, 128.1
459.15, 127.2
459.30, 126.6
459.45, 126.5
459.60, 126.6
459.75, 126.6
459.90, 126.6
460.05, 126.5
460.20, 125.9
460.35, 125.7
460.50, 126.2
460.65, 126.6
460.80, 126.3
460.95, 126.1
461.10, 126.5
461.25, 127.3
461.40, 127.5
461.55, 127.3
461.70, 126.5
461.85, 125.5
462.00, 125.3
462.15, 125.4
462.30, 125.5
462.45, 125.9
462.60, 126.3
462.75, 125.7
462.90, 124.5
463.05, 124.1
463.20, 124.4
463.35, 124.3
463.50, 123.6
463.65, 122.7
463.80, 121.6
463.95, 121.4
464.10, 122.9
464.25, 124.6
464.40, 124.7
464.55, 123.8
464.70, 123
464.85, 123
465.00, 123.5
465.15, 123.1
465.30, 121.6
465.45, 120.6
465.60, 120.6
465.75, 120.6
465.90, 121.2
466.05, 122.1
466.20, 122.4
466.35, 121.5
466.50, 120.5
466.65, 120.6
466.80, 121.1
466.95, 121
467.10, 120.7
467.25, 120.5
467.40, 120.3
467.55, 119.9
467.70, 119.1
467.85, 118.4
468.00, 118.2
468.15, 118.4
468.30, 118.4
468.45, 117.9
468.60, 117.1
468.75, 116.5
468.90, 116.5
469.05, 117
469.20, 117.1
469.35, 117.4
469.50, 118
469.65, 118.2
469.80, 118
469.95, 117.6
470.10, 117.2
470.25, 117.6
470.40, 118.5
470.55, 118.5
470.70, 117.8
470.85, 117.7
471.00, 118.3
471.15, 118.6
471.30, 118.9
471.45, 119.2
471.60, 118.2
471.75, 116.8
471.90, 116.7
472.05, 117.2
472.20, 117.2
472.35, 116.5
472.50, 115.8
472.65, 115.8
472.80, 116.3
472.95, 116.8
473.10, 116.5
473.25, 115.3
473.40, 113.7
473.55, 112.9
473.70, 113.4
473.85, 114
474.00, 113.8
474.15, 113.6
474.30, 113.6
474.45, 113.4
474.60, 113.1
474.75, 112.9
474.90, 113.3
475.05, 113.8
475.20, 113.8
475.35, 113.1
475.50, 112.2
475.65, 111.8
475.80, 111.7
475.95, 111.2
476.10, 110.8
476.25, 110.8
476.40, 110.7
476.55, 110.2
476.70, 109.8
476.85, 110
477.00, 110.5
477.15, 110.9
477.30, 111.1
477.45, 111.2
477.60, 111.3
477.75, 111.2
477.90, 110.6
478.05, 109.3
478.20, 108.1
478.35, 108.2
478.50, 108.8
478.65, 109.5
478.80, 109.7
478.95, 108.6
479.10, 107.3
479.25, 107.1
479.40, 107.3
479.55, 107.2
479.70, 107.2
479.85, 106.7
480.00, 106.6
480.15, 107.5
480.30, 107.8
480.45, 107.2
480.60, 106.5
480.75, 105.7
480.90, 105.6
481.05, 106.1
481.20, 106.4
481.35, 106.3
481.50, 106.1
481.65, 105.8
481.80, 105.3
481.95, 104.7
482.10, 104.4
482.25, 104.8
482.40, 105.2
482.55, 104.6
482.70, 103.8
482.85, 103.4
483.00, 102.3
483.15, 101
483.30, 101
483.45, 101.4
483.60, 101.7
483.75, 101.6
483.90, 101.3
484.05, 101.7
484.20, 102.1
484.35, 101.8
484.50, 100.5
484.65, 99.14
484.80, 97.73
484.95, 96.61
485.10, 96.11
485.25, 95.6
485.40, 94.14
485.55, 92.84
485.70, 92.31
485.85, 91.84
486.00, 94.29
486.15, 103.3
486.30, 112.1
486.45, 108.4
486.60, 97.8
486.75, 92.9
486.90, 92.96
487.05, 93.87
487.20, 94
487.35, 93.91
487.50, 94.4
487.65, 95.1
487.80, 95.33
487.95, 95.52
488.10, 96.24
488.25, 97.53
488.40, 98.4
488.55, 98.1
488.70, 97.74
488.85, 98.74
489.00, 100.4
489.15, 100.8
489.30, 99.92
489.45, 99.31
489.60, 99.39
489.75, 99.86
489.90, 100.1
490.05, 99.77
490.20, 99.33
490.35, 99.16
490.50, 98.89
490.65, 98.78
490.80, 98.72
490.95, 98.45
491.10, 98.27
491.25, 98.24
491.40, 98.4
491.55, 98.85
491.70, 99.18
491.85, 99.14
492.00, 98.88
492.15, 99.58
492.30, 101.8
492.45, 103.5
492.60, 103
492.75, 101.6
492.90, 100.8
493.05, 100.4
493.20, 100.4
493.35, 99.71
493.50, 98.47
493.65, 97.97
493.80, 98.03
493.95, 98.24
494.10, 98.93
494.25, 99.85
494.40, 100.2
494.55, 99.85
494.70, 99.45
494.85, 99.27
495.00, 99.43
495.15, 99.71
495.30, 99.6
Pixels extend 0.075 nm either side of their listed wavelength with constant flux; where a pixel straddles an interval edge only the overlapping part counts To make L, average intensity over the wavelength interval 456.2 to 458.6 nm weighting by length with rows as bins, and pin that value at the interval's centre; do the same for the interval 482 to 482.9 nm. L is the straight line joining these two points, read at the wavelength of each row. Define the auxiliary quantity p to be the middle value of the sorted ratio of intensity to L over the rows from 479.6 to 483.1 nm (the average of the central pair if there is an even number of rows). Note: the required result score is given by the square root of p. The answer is 1.00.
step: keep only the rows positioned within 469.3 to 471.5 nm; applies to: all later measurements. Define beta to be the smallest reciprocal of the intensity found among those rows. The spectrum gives 0.0084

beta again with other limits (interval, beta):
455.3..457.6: 0.0075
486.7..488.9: 0.0101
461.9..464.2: 0.0079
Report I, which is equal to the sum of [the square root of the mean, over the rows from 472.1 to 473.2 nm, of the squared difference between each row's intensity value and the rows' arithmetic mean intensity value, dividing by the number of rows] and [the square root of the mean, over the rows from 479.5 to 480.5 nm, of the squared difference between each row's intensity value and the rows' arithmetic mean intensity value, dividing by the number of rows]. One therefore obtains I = 0.9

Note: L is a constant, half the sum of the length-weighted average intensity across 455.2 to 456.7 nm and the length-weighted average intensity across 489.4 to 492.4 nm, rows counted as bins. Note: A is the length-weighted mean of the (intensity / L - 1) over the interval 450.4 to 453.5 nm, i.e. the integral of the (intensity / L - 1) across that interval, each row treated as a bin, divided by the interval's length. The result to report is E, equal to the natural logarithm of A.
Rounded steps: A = 0.17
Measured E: -1.8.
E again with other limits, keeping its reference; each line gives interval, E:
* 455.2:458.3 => -2.0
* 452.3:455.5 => -1.9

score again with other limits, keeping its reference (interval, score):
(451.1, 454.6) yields 1.00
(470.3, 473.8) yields 1.01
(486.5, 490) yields 1.00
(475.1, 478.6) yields 1.00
